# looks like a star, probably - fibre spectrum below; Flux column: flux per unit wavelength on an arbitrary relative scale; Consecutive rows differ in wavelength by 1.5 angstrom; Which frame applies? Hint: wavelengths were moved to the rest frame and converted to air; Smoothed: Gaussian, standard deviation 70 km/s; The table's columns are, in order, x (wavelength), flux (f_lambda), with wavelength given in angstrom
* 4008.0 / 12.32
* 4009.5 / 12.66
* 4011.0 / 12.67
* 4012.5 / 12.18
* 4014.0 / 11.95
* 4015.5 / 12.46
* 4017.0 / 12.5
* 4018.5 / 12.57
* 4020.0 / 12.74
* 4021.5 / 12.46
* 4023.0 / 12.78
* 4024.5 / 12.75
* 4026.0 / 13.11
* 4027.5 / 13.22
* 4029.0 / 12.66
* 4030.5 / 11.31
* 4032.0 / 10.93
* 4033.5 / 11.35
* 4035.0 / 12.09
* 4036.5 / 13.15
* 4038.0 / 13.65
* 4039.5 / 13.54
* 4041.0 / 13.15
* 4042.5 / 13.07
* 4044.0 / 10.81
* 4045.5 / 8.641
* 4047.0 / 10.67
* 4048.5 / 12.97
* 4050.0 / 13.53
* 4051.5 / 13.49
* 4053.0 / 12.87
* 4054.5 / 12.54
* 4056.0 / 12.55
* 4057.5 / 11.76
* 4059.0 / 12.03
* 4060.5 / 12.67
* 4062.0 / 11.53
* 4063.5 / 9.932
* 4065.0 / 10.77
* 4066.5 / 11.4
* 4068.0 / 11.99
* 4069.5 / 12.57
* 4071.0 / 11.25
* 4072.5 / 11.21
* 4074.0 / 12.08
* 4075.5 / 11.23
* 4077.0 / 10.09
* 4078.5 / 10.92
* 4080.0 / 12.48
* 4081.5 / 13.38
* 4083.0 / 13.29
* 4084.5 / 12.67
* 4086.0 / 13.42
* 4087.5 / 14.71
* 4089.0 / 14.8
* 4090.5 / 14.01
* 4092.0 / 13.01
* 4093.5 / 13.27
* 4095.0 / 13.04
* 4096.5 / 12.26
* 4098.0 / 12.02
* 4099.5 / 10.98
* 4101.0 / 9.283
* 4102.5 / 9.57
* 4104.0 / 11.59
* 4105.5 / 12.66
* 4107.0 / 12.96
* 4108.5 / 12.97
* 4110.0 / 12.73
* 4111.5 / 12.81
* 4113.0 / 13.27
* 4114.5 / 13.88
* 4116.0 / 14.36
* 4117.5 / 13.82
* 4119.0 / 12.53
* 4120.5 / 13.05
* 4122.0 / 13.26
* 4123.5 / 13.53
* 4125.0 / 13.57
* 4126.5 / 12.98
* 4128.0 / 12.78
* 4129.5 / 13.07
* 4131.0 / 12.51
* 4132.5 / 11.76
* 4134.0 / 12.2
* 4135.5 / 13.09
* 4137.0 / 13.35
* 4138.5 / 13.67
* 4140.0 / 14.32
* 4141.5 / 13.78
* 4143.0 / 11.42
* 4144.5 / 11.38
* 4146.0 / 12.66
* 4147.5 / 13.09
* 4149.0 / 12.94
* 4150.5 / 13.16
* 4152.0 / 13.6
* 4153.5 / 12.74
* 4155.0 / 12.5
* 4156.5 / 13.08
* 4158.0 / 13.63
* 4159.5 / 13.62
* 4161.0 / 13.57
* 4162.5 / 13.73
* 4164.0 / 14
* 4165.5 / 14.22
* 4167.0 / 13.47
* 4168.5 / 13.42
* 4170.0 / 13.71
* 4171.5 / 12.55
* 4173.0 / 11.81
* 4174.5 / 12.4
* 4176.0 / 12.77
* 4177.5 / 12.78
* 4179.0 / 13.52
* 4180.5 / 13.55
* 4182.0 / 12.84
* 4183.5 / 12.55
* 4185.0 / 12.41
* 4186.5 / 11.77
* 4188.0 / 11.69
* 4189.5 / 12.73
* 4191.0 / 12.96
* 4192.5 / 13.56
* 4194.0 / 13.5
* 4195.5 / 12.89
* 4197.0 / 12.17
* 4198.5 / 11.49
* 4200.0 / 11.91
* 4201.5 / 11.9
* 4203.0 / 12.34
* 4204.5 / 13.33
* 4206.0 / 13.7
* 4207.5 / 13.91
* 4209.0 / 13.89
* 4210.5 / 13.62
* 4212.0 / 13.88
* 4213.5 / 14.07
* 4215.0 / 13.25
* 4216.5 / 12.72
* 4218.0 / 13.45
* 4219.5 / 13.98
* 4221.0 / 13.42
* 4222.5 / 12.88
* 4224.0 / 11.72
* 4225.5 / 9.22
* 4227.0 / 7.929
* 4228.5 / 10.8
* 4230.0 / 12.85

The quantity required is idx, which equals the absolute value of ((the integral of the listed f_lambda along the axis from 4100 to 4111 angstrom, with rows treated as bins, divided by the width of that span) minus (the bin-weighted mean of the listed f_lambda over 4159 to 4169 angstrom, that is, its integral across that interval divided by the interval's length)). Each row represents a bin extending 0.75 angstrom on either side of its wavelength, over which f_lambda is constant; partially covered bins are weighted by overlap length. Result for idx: 2.04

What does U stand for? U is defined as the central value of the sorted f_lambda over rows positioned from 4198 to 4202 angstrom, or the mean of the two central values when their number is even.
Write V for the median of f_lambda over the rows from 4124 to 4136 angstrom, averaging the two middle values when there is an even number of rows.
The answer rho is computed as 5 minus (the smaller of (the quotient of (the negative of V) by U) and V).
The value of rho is 6.08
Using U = 11.9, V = 12.9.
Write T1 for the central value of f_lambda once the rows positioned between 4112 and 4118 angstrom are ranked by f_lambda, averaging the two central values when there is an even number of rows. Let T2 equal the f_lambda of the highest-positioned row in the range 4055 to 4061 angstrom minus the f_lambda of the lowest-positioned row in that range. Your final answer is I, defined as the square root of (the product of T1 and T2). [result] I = 1.3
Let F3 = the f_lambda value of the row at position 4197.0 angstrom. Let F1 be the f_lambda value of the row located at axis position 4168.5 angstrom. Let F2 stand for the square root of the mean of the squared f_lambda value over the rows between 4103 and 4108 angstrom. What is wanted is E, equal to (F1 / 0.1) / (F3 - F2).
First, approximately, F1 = 13.42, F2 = 12.4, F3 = 12.17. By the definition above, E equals -543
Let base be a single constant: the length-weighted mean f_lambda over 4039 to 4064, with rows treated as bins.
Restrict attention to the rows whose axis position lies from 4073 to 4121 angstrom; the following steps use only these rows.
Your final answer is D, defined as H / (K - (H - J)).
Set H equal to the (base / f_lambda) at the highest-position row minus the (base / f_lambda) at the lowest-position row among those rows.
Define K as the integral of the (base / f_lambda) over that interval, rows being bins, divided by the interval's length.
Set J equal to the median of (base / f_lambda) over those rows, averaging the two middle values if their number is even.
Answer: -0.04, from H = -0.07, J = 0.940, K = 0.97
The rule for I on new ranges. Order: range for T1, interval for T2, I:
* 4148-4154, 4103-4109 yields 4.2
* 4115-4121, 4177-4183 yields 0.9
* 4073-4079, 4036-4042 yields 0.0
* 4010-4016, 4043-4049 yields 5.2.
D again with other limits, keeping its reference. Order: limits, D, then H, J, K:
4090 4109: 0.04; 0.07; 0.957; 1.02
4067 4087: -0.05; -0.11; 1.003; 1.01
